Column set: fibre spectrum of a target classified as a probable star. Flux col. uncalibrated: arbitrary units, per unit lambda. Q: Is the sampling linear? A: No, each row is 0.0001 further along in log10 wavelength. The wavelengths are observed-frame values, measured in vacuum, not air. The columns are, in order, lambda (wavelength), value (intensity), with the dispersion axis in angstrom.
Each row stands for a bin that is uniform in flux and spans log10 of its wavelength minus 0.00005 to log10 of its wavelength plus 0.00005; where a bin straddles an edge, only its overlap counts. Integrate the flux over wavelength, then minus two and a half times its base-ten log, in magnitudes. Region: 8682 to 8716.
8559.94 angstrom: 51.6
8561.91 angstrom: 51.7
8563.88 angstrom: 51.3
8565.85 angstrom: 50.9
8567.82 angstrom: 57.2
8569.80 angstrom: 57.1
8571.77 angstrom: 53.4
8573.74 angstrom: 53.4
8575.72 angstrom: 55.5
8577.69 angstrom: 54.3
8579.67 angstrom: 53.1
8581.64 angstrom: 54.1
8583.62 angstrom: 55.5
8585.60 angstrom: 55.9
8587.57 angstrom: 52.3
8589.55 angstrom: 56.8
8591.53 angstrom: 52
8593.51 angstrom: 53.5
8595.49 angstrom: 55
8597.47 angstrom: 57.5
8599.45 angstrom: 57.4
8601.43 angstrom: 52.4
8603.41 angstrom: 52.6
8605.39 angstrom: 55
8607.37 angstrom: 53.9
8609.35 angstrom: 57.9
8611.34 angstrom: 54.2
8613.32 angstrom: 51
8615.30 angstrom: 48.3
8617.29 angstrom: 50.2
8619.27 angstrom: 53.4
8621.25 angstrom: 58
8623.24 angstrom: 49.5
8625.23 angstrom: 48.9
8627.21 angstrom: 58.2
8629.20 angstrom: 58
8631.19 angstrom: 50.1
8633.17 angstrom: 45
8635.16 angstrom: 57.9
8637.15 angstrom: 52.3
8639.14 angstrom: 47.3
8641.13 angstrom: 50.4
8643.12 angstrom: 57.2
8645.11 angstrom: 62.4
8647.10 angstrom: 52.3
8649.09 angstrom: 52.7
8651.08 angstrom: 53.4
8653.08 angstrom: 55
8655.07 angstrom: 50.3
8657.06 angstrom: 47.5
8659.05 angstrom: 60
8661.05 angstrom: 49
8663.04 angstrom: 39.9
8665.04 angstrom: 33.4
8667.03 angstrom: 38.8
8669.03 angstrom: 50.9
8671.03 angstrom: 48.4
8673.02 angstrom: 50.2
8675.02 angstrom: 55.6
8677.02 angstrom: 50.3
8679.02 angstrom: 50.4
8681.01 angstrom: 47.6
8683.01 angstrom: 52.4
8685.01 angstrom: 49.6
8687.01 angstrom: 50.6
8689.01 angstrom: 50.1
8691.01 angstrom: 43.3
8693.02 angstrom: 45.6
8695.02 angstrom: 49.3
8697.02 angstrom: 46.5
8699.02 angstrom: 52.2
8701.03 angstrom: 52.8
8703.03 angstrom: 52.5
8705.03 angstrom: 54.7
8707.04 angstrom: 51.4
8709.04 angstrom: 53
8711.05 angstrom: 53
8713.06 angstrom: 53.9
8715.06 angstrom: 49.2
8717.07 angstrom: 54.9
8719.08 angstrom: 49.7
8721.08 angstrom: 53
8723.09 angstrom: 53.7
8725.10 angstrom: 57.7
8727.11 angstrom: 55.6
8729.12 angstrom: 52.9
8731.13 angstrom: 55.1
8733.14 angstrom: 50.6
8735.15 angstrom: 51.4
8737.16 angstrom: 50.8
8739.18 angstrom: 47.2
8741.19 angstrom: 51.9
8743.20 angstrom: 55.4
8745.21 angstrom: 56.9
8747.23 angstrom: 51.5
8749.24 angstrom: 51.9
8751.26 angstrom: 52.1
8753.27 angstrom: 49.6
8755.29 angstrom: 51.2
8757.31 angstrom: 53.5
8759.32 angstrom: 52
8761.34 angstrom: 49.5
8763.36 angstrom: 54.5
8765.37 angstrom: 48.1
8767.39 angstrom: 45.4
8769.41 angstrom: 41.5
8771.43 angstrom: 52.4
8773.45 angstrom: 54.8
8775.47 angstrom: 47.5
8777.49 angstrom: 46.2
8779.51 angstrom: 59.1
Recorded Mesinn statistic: -8.09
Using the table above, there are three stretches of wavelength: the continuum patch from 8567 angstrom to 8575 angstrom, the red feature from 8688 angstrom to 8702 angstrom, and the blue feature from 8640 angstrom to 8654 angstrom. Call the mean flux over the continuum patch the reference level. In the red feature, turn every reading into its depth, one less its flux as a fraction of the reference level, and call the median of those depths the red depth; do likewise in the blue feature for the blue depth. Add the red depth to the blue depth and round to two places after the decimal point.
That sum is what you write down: 0.14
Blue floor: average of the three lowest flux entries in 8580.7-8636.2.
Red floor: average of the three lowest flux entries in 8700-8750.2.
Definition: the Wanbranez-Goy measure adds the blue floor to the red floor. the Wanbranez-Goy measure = 96.1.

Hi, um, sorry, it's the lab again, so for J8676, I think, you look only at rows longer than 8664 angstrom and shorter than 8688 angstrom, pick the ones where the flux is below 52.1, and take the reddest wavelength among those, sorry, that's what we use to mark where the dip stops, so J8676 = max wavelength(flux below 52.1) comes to 8687.01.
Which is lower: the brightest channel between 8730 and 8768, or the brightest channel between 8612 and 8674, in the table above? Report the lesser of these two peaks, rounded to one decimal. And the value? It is 56.9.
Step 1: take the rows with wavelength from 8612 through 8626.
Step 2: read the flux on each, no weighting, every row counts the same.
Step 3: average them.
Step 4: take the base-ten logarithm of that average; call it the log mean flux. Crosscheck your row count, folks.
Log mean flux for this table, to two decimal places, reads 1.71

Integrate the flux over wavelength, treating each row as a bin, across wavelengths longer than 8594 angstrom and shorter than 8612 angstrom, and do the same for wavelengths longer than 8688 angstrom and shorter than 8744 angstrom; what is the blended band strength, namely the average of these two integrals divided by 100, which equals 19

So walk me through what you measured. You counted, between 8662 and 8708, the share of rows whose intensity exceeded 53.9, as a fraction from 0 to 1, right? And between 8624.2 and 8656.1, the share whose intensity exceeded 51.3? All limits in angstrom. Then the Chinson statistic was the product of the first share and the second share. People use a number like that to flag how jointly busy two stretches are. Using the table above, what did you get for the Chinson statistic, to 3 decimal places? 0.054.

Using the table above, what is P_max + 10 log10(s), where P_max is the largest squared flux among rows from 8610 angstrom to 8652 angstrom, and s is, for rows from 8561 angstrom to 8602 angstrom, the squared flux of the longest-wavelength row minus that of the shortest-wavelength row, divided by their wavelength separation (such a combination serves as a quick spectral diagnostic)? 3896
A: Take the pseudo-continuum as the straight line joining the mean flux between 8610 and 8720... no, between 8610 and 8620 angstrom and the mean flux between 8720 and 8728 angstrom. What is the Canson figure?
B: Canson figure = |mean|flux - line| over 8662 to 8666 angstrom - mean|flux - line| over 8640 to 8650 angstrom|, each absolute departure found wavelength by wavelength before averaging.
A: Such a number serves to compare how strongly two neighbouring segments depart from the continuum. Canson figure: 13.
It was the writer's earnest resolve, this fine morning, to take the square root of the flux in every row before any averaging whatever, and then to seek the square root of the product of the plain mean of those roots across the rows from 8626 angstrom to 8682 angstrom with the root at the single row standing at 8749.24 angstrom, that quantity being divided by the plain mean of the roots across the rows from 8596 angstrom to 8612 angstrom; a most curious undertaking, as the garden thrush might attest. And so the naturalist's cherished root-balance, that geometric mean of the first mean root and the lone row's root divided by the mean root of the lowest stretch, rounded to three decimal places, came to 0.965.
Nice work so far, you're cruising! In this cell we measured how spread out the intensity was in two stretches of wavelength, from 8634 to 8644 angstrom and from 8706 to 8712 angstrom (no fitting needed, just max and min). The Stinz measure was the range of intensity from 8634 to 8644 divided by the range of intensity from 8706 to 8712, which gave 6.6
